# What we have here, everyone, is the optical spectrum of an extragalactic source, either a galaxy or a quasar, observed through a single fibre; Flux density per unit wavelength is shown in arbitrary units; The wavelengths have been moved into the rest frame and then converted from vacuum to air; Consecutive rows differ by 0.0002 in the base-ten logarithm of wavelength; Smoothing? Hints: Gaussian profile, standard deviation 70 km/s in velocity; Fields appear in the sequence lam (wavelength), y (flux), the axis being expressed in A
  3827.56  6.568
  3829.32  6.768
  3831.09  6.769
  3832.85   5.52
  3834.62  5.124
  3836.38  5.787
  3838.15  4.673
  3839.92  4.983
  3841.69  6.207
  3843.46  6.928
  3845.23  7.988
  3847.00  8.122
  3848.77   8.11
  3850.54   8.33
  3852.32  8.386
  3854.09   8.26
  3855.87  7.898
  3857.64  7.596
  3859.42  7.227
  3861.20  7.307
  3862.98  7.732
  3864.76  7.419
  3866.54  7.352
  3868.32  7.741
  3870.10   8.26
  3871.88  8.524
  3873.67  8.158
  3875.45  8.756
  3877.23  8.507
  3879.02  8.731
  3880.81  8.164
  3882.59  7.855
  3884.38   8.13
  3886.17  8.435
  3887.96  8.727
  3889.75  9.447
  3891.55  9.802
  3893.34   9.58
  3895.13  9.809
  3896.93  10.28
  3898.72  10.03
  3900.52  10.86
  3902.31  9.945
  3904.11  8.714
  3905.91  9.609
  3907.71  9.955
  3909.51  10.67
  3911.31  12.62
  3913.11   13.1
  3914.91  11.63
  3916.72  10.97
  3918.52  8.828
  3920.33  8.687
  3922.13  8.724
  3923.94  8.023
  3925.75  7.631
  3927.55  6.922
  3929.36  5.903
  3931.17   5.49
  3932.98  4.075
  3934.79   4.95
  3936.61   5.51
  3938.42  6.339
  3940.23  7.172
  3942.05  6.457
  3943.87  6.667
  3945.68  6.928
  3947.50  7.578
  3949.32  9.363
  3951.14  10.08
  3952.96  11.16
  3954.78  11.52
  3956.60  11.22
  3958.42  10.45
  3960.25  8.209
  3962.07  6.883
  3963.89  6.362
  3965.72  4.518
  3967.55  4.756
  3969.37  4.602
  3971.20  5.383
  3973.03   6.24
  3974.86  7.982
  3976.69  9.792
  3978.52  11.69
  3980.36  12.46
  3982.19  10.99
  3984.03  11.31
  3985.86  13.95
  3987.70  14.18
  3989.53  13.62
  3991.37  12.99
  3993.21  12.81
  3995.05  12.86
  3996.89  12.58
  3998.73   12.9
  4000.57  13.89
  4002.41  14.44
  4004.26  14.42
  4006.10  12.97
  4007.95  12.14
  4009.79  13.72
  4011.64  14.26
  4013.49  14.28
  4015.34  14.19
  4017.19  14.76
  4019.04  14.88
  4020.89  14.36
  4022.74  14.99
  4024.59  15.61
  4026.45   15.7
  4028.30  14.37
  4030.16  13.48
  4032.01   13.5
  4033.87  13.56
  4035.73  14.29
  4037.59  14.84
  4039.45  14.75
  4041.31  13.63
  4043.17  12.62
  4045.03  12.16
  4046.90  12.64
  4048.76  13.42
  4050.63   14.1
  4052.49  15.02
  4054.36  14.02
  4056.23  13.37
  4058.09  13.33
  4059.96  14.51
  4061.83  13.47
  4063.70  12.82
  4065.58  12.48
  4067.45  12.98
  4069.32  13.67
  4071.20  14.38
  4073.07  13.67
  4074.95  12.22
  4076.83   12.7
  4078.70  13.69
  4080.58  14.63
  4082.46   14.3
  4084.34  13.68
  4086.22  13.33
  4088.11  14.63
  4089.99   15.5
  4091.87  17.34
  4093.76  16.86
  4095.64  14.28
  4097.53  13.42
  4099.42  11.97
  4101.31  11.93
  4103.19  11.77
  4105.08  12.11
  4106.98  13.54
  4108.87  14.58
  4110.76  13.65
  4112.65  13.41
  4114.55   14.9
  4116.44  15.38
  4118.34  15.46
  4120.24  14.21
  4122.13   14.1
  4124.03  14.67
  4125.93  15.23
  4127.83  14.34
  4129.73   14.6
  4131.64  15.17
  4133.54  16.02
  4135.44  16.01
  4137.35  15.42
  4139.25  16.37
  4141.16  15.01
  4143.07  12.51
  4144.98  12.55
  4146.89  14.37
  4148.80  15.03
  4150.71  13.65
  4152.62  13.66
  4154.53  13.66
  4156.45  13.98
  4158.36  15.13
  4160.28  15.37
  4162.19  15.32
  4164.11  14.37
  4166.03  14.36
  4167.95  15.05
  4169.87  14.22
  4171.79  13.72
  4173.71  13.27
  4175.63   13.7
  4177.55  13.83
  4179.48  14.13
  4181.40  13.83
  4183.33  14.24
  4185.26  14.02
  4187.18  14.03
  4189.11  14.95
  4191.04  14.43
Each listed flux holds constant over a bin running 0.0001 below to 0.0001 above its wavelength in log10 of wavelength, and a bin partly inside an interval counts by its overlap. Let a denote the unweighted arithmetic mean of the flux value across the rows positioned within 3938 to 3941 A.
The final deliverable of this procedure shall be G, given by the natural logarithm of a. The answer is 1.9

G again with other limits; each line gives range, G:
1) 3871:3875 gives 2.1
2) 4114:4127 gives 2.7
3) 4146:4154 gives 2.7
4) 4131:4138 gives 2.8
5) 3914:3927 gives 2.2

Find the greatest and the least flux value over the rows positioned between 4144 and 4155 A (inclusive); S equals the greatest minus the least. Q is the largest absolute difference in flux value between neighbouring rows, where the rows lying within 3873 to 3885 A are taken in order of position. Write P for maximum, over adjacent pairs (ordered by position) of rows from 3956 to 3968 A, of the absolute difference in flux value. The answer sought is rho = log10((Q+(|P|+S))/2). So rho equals 0.425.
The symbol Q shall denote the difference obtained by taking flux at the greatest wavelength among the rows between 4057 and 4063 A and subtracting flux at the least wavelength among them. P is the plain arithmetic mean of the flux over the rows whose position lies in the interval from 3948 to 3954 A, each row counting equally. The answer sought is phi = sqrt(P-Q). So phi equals 3.2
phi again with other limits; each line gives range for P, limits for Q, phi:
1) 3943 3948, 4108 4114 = 2.9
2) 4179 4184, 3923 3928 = 3.9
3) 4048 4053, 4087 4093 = 3.4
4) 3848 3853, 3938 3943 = 2.9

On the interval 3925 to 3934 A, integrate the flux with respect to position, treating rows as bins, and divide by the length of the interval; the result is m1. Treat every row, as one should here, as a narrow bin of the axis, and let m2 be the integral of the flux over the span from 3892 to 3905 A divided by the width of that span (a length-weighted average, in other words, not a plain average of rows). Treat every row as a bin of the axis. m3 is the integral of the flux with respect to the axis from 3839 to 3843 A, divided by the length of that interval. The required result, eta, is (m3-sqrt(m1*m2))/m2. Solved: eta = -0.20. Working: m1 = 6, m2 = 9.9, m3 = 5.7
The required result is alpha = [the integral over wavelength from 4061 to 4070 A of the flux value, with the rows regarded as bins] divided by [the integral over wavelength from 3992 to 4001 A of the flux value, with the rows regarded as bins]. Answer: 1.0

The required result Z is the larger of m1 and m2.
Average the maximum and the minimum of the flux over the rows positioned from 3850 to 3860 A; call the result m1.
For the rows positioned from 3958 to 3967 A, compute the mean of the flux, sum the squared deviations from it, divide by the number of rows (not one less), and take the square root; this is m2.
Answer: 7.8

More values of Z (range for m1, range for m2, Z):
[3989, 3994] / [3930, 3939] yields 13.2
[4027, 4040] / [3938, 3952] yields 14.2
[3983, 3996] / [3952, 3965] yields 12.7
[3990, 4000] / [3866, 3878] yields 12.8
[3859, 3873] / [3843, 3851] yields 7.9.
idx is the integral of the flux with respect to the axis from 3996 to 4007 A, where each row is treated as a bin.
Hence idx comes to 149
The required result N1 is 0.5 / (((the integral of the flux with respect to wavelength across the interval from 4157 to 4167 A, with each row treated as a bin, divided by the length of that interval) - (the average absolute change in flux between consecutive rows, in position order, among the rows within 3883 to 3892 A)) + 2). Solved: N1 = 0.0304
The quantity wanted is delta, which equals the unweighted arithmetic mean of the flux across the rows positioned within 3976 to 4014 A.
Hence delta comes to 13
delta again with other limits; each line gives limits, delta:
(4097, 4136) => 14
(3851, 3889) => 8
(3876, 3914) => 10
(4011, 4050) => 14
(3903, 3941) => 8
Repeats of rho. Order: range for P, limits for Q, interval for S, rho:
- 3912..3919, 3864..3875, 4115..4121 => 0.291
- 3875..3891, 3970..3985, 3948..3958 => 0.378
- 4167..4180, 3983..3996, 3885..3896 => 0.384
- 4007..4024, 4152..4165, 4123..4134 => 0.343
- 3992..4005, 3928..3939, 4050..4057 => 0.307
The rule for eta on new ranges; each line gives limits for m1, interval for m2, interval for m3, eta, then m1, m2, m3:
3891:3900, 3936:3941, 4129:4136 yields 1.17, 10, 6.4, 15.4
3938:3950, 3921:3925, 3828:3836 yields -0.20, 7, 8.4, 6.1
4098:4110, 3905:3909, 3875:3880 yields -0.26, 13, 9.9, 8.6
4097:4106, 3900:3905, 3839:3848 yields -0.42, 12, 9.8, 6.9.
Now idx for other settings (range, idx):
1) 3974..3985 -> 118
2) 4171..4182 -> 151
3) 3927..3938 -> 60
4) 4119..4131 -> 175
